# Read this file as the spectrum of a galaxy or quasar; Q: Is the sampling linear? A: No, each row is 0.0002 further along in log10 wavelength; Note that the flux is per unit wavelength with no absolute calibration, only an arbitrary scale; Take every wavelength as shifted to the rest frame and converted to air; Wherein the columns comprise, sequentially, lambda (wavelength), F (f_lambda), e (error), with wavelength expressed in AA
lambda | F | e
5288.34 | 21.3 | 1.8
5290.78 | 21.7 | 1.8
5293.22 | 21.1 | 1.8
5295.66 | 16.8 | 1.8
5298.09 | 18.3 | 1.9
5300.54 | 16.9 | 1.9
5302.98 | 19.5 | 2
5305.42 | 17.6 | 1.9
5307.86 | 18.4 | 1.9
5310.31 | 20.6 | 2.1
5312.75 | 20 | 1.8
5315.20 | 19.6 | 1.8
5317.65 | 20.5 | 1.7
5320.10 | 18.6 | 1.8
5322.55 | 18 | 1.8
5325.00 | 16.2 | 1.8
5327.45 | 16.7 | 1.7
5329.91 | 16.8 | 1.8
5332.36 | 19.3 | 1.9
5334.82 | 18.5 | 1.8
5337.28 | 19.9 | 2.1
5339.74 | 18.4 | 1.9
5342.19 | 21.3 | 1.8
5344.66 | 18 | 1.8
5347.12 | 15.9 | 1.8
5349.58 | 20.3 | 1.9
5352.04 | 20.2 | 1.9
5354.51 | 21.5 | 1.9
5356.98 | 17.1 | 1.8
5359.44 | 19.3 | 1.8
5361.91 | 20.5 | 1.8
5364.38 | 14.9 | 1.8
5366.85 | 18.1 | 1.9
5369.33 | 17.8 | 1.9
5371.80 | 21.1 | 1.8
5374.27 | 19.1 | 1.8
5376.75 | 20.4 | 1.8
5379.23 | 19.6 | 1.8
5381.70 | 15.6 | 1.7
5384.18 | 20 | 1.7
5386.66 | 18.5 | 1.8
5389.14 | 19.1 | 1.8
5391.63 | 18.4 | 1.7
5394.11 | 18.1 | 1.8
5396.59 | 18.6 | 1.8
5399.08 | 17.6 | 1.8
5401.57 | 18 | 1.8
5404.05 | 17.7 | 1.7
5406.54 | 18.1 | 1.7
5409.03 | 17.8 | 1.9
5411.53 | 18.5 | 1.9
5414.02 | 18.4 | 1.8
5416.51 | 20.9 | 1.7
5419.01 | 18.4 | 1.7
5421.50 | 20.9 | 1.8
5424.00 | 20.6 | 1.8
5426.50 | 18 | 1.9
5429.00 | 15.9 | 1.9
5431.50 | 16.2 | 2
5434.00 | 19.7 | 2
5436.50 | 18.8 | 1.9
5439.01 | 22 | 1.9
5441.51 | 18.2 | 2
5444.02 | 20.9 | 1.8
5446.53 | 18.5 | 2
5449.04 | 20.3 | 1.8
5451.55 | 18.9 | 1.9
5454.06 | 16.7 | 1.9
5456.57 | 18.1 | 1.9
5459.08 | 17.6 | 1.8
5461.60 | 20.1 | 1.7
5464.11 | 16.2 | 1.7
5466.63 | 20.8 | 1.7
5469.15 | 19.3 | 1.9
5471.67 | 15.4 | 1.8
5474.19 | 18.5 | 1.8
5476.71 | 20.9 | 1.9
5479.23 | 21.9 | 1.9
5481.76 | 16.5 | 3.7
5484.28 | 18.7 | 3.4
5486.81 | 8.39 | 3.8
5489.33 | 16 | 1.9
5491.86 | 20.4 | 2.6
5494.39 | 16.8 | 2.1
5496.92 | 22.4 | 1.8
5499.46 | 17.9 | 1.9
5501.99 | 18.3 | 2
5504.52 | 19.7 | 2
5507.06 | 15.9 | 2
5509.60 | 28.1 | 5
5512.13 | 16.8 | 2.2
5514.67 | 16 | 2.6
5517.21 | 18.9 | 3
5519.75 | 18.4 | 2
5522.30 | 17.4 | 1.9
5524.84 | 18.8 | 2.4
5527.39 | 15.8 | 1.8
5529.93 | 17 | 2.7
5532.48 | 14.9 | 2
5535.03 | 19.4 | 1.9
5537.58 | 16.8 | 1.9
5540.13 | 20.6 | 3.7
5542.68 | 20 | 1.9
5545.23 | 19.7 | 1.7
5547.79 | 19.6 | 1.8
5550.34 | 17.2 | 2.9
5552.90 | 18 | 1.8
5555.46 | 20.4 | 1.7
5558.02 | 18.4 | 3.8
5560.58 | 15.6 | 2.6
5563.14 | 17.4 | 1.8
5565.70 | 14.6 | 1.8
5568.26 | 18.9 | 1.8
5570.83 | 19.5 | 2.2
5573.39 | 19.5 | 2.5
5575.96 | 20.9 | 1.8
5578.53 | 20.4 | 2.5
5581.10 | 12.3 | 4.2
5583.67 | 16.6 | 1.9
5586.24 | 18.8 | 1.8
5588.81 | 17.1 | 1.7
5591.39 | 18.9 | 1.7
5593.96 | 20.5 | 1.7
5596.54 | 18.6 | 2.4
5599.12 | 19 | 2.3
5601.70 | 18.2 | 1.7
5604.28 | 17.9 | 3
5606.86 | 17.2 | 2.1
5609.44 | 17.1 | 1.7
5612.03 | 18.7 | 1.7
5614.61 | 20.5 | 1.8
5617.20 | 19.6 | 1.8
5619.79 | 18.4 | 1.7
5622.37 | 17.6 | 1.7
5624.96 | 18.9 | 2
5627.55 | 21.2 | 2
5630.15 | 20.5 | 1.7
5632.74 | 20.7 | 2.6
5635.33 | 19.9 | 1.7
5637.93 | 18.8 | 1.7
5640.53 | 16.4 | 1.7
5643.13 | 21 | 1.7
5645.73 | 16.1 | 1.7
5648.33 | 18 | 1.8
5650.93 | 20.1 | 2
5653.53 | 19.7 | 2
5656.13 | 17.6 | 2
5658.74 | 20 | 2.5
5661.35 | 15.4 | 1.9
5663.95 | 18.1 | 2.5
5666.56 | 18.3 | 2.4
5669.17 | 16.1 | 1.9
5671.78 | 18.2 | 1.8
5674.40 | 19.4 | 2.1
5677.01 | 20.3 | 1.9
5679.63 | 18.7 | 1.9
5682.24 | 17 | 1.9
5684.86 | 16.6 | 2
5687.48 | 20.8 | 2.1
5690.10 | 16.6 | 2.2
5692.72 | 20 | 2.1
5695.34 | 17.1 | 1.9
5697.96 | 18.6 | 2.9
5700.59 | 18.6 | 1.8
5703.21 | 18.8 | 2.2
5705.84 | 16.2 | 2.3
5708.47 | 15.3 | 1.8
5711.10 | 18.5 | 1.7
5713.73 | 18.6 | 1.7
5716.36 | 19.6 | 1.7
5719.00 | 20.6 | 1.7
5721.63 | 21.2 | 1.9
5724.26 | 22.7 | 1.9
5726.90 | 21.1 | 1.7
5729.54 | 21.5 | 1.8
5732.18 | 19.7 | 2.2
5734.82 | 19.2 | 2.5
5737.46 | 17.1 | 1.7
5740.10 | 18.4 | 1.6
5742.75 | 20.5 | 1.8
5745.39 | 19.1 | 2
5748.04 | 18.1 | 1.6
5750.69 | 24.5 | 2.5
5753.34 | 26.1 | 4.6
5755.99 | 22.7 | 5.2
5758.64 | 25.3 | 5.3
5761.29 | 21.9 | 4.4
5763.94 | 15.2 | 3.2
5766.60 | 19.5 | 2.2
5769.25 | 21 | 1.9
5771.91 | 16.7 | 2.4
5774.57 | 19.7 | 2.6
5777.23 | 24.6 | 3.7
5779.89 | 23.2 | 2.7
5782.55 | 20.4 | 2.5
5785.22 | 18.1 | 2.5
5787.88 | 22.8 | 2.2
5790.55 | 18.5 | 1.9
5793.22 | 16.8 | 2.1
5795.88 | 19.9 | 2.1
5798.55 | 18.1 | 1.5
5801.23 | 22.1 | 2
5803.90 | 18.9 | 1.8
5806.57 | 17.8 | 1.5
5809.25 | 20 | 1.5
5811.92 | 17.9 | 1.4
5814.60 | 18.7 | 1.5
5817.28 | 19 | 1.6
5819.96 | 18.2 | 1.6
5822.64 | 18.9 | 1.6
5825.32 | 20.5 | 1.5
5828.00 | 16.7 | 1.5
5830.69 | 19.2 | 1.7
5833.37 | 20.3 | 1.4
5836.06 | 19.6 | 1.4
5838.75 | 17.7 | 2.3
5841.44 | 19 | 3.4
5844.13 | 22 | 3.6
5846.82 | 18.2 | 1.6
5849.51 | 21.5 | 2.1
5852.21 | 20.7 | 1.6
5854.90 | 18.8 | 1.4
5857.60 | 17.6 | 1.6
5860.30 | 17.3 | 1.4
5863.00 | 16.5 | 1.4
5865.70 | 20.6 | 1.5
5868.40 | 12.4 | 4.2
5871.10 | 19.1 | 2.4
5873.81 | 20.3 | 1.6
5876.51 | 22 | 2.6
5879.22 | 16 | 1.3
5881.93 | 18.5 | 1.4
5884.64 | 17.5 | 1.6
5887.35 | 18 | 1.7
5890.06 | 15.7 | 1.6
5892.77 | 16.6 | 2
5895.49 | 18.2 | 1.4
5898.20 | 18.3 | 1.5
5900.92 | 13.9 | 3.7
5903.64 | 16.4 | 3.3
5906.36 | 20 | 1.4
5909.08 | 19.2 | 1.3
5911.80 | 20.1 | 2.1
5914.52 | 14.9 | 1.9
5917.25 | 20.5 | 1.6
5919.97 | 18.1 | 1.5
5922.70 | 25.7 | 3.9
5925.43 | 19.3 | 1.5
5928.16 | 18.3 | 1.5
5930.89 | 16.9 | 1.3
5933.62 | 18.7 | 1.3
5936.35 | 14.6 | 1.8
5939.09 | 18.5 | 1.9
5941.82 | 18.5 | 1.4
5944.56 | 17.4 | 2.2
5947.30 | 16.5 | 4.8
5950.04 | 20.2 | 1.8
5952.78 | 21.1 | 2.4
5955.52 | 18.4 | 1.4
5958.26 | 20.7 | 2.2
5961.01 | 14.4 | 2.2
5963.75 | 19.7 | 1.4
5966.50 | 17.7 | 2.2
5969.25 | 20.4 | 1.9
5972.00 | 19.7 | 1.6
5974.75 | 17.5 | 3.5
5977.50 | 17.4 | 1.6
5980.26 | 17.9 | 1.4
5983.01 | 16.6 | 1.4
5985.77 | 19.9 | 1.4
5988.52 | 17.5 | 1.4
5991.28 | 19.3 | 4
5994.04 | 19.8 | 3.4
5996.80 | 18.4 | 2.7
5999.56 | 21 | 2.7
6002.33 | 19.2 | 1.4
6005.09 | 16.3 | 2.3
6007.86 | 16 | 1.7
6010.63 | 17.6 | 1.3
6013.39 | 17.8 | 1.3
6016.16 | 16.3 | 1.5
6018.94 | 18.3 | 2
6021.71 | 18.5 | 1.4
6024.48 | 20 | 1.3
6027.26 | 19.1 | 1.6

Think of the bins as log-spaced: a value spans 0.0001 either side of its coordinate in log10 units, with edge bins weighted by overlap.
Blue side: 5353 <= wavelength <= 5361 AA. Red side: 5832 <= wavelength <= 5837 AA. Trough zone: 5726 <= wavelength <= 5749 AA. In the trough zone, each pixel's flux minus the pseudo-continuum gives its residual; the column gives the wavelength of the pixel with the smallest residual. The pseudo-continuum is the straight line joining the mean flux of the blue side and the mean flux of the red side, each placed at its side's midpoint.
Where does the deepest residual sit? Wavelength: 5737.46 AA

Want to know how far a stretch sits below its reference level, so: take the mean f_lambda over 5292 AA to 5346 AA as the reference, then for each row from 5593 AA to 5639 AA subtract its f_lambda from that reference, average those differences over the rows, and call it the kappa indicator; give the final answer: -0.4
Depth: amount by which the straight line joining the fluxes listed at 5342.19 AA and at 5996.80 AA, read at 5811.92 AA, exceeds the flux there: 1.3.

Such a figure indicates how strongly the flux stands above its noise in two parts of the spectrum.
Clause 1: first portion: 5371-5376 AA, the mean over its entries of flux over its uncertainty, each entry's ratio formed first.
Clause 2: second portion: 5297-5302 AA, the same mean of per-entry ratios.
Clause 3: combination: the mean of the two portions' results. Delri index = 10.2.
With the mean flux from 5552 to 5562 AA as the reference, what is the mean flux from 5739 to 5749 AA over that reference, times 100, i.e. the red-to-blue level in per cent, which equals 105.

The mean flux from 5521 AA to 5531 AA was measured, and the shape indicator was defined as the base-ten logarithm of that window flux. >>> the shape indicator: 1.237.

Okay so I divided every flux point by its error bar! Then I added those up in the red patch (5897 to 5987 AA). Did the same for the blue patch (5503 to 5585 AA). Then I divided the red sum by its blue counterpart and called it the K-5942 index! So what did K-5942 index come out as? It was 1.3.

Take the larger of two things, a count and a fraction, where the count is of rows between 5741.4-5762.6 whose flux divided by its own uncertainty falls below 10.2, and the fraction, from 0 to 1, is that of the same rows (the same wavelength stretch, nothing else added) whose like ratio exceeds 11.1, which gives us 6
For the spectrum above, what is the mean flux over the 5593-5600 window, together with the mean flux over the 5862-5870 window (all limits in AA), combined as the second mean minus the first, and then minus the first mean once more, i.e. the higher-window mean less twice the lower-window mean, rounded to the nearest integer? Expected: -22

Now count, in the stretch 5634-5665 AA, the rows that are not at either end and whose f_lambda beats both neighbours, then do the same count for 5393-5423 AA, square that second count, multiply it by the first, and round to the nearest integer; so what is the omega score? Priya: 75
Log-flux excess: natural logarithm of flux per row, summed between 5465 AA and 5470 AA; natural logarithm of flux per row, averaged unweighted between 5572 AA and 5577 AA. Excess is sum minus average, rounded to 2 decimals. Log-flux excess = 2.99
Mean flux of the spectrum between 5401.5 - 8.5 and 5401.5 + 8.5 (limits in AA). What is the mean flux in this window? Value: 18.0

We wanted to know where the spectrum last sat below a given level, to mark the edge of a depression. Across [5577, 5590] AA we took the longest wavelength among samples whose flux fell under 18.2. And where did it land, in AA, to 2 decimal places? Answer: 5588.81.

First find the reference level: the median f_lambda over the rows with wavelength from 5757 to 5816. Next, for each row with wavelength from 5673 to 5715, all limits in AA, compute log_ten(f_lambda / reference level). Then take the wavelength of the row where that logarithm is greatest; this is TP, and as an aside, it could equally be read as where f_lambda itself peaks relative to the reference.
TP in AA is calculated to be 5687.48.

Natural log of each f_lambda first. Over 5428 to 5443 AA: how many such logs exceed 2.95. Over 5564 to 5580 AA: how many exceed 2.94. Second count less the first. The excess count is 2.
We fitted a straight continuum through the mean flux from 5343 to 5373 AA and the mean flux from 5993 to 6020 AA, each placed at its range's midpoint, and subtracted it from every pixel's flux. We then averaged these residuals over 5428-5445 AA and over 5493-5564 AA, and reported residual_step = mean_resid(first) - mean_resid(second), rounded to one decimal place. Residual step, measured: 0.3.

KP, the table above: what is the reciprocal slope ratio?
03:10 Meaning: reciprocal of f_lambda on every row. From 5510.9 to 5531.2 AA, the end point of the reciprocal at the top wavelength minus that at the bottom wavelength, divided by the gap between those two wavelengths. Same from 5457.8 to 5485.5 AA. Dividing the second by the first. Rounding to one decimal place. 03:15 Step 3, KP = 3.4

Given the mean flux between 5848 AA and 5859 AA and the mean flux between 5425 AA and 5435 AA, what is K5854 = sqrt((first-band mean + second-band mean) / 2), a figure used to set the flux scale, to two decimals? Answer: 4.31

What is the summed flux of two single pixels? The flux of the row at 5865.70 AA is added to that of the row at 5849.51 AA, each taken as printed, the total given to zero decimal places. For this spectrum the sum 42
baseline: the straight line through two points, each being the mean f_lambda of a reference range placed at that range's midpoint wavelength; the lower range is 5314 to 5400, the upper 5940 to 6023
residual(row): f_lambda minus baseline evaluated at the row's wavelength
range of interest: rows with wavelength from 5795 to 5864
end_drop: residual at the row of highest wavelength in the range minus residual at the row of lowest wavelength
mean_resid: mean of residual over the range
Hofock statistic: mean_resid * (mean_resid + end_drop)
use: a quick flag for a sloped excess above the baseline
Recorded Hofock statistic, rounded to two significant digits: -1.7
